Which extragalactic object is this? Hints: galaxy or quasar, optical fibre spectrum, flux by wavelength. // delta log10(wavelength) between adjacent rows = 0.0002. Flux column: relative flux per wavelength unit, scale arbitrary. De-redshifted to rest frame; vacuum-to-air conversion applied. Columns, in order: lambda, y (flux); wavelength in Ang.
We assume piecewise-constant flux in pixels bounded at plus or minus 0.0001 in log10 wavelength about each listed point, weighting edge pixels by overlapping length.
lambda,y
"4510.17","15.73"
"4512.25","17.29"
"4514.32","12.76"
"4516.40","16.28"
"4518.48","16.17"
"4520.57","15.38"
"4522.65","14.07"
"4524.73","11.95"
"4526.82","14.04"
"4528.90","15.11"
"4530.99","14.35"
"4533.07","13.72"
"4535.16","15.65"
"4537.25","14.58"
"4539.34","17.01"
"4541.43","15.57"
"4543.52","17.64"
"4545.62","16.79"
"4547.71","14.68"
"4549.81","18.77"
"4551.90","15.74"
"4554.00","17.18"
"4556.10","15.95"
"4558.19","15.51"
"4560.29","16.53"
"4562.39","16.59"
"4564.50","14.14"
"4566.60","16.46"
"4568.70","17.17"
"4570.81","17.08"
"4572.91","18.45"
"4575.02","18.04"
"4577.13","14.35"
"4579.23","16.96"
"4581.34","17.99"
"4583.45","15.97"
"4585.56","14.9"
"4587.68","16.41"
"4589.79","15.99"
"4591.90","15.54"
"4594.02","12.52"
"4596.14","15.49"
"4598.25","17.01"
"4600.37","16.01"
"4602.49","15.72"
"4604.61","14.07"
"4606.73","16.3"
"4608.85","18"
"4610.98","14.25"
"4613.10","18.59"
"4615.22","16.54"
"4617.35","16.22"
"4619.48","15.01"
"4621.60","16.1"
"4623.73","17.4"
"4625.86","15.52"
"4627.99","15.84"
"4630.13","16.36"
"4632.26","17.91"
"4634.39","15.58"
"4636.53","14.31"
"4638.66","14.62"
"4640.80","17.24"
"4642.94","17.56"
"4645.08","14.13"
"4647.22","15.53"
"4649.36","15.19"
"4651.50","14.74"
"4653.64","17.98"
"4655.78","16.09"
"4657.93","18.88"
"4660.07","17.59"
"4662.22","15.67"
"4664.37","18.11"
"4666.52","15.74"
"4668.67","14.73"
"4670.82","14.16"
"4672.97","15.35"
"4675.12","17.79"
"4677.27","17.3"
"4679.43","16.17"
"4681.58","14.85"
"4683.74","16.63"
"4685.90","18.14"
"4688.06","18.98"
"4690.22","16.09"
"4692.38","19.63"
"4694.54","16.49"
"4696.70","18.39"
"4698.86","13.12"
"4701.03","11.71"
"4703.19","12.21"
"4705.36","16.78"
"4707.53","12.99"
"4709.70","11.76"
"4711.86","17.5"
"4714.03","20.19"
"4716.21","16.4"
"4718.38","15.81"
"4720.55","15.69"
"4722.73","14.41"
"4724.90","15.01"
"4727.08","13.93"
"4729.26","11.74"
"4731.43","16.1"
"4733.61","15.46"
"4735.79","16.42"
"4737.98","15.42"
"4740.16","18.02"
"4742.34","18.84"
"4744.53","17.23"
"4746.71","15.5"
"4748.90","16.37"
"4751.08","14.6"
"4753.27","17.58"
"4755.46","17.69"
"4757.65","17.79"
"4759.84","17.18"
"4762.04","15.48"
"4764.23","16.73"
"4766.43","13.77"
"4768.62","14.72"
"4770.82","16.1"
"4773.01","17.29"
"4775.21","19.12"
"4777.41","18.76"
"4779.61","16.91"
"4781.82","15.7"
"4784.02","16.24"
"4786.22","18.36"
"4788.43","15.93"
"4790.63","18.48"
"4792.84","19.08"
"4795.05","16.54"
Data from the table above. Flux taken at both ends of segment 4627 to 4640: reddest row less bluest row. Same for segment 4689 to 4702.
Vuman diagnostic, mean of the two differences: -3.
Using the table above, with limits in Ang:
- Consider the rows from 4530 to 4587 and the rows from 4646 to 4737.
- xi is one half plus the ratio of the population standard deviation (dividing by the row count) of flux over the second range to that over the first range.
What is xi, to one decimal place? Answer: 2.0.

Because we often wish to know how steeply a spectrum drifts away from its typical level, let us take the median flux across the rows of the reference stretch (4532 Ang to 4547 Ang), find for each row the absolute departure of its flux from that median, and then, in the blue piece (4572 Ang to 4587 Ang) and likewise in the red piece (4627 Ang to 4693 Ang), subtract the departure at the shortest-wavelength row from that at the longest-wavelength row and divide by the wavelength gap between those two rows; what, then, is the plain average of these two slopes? -0.05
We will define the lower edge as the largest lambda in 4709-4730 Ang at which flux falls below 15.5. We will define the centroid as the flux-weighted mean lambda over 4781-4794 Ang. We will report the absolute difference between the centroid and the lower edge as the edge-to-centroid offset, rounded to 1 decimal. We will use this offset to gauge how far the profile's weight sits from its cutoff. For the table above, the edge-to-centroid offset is 58.3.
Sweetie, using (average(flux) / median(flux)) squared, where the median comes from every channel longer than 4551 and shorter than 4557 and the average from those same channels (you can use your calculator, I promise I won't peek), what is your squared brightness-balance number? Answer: 1.04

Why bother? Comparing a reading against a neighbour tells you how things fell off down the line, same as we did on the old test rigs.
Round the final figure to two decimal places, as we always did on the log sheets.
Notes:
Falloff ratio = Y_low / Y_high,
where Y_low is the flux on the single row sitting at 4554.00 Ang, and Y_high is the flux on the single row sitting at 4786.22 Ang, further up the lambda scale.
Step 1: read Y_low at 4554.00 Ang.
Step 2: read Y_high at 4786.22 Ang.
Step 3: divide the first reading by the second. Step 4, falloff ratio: 0.94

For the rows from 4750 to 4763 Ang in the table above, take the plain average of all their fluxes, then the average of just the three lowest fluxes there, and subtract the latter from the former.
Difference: 0.97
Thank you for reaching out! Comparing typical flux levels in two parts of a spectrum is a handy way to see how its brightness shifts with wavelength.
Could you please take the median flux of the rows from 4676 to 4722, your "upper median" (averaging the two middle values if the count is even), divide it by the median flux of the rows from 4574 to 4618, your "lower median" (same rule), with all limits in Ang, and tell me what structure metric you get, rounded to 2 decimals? 1.02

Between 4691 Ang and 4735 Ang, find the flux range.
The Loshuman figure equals 8.5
